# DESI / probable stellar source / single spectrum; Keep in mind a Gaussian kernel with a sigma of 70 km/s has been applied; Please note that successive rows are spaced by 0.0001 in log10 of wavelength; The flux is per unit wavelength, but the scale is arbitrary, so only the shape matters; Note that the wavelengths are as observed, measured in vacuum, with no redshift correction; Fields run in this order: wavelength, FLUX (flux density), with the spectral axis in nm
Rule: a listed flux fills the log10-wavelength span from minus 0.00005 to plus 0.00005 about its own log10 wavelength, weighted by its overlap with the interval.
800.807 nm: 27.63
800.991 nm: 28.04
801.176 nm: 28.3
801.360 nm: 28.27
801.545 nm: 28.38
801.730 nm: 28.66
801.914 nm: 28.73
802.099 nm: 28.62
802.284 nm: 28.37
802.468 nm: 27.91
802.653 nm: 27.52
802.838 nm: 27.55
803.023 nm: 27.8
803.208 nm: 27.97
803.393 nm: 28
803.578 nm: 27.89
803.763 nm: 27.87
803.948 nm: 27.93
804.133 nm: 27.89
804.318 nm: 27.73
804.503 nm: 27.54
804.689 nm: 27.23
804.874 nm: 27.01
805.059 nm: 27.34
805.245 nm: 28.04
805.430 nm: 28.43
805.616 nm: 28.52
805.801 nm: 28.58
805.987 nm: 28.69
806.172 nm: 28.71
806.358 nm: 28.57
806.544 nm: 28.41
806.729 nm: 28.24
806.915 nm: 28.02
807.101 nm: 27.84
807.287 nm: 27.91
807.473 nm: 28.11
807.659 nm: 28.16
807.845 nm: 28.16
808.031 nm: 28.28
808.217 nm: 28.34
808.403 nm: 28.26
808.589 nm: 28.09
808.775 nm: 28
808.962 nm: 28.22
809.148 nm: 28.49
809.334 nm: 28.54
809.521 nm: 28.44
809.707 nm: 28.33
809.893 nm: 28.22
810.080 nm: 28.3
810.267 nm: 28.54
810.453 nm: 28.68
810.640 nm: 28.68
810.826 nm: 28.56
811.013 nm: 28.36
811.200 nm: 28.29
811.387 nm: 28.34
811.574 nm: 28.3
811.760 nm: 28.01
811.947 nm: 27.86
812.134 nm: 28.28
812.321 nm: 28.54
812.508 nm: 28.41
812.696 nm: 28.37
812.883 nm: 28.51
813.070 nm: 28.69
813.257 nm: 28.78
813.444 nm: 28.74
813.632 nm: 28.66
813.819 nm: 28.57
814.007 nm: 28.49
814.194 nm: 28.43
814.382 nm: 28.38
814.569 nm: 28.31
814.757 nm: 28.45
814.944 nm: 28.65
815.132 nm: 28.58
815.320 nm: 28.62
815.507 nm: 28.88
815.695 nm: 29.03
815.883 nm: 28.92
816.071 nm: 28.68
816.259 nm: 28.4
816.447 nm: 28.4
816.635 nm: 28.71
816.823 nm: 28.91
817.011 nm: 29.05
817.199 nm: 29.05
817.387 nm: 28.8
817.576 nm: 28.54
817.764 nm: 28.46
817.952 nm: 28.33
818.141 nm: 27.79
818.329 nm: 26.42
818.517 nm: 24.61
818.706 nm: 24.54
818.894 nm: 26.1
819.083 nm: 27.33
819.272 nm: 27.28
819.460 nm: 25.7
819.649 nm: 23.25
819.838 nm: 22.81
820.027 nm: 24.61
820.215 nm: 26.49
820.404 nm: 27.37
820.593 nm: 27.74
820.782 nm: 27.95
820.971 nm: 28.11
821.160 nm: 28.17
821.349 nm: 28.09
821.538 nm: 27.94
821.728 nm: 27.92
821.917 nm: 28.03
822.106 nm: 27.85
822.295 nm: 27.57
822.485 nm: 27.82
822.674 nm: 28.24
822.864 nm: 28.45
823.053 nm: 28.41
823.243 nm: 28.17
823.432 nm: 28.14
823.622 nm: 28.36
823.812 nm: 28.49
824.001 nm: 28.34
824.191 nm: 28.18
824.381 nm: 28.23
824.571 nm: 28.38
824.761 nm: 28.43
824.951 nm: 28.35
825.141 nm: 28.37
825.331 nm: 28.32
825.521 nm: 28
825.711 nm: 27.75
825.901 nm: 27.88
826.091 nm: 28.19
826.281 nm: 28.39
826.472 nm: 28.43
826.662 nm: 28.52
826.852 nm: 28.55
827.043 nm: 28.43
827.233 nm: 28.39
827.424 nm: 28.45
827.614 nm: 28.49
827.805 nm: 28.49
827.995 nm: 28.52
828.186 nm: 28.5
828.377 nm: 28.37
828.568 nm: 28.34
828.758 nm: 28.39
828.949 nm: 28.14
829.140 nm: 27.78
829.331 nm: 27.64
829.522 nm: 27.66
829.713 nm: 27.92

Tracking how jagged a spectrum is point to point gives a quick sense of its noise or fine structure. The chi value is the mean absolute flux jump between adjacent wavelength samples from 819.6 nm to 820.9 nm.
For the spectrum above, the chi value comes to 0.93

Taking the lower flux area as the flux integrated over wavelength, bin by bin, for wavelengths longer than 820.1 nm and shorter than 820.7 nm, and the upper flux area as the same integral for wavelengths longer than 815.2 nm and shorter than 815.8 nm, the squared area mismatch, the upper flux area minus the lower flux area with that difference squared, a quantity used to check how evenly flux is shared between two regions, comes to 1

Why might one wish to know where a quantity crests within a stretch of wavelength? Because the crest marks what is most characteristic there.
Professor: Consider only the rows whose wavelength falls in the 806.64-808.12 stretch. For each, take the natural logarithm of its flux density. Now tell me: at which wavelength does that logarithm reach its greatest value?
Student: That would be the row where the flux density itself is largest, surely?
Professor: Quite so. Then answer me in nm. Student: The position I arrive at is 808.031 nm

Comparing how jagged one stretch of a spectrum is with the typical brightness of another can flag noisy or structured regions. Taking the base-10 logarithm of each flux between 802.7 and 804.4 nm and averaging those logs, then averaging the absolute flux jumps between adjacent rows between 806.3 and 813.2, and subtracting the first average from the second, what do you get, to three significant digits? -1.31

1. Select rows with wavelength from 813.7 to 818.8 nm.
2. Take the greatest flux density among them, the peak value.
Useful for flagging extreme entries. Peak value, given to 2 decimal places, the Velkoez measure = 29.05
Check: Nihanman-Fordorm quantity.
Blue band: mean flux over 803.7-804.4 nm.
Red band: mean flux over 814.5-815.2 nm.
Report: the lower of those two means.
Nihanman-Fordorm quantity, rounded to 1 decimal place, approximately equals 27.9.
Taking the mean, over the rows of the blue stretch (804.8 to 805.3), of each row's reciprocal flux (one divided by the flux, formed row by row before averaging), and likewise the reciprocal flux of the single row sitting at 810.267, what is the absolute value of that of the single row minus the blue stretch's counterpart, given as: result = 0.0014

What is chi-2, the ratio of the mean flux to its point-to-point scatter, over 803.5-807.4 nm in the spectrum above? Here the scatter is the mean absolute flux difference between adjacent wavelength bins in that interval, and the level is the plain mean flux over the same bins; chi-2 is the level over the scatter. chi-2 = 154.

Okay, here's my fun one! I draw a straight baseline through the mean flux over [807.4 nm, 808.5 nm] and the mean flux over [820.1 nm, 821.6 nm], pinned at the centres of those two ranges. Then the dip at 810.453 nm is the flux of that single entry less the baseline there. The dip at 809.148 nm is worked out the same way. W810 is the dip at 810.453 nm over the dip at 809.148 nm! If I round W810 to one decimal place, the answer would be 1.8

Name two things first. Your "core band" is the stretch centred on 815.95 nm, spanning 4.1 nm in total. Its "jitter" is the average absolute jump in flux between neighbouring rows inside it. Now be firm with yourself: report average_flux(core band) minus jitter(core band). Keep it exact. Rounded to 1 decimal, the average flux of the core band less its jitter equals 28.5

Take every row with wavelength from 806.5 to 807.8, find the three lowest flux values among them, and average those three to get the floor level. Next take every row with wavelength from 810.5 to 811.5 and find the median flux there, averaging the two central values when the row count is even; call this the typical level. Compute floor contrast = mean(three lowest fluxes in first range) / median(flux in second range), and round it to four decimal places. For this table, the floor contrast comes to 0.9846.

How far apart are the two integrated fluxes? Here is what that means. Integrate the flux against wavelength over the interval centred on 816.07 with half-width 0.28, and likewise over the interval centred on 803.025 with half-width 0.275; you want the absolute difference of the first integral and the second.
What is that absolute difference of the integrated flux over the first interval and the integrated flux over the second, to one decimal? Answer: 0.8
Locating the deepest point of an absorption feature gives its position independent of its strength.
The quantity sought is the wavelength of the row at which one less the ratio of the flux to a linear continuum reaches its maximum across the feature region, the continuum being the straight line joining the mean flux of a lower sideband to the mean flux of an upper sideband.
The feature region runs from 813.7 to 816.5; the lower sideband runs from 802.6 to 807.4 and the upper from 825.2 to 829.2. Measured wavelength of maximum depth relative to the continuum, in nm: 814.569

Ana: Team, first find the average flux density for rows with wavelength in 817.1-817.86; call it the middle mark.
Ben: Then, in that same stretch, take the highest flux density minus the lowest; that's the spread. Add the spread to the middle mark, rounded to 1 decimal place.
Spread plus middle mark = 29.3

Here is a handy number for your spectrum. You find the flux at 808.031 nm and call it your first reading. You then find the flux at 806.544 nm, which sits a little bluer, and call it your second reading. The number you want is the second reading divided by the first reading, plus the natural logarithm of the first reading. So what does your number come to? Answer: 4.35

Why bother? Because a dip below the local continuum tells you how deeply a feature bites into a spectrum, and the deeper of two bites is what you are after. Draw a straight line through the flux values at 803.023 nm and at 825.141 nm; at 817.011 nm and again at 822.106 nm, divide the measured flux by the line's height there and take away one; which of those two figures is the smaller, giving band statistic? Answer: -0.016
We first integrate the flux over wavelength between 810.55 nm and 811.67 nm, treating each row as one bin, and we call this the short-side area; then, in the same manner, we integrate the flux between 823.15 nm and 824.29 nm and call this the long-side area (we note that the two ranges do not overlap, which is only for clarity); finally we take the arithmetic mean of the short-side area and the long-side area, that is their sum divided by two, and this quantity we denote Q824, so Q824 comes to 32.0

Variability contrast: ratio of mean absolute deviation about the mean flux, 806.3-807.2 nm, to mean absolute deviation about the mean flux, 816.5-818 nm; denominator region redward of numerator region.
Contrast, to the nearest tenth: 1.0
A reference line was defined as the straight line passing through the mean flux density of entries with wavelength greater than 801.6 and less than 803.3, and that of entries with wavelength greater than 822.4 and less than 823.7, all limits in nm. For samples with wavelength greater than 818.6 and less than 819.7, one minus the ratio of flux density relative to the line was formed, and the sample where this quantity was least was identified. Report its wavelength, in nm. 819.083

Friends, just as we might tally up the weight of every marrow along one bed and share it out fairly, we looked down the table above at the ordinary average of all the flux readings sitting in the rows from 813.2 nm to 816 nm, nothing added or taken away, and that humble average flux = 28.63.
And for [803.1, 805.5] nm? 27.76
